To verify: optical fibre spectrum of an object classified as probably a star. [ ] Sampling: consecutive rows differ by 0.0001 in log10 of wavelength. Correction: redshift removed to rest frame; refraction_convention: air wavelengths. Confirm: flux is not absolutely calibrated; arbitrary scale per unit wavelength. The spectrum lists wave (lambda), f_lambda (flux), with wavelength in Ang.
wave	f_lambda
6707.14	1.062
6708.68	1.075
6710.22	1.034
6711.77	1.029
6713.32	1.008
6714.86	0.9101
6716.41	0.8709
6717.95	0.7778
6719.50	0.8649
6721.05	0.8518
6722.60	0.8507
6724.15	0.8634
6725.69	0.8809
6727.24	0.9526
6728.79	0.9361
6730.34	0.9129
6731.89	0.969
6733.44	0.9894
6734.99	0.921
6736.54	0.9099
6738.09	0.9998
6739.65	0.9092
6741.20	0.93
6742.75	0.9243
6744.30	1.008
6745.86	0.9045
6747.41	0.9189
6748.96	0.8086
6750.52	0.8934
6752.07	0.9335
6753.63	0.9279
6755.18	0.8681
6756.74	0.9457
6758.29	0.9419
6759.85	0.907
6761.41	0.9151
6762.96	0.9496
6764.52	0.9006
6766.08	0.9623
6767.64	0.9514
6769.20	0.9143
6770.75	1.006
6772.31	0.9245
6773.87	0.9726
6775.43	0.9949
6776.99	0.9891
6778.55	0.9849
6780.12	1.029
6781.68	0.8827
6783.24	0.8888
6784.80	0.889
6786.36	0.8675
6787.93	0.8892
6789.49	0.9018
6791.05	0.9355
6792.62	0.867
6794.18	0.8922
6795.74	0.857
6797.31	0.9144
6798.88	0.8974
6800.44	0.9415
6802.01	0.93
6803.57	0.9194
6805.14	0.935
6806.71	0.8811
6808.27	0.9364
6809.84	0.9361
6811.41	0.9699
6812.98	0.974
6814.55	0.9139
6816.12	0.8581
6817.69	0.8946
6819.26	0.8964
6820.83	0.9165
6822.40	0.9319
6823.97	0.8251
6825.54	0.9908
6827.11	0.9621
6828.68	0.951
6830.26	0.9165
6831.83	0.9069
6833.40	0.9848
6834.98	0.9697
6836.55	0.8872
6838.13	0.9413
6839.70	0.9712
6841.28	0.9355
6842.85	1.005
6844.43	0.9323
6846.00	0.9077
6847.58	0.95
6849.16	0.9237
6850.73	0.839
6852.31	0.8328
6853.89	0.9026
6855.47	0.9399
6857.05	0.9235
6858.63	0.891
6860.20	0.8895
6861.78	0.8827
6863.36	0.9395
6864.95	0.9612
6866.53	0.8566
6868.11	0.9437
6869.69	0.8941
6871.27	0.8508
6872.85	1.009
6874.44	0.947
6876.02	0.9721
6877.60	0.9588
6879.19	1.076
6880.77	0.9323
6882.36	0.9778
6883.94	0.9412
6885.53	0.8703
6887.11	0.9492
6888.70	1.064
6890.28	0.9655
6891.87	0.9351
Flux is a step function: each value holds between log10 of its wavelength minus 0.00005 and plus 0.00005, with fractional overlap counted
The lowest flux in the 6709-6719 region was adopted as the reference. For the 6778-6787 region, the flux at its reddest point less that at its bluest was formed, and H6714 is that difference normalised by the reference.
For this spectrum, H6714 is -0.15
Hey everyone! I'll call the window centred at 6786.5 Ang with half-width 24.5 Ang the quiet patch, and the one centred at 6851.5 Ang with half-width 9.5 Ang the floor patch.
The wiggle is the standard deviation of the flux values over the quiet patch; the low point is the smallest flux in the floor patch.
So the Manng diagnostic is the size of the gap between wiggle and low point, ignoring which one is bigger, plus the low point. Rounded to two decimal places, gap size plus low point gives 1.62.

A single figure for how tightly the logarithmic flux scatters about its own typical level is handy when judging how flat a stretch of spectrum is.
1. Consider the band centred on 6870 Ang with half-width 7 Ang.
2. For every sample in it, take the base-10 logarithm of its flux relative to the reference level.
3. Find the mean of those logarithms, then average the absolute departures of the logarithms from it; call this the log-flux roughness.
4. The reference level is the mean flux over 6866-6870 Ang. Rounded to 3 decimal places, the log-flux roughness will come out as 0.020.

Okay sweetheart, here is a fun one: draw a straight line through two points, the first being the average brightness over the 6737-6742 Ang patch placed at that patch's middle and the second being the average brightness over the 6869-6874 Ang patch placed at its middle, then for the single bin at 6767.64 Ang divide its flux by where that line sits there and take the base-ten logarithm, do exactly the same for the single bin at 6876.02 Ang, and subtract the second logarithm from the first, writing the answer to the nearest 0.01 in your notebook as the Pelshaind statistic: -0.02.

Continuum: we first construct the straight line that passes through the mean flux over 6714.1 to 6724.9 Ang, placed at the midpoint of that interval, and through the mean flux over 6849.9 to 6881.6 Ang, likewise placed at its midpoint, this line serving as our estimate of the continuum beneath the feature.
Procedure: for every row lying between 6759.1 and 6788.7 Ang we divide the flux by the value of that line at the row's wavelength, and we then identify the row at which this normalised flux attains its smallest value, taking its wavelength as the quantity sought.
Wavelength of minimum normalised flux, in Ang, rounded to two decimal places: 6786.36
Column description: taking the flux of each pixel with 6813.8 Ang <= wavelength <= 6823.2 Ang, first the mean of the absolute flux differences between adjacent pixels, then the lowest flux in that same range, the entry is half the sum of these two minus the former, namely 0.416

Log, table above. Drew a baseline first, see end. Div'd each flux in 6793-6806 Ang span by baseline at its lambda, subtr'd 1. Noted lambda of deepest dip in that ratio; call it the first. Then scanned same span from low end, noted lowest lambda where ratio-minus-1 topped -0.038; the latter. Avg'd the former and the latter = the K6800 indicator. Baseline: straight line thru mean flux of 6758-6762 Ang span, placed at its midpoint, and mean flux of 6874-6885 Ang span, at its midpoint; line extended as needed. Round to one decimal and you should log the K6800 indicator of 6796.5 Ang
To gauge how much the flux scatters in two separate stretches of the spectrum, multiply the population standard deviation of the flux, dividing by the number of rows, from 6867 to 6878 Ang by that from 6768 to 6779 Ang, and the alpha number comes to 0.0016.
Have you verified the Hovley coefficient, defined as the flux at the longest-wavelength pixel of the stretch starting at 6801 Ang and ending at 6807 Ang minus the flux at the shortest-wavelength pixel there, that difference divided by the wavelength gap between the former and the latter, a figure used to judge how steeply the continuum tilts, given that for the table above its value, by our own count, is -0.0104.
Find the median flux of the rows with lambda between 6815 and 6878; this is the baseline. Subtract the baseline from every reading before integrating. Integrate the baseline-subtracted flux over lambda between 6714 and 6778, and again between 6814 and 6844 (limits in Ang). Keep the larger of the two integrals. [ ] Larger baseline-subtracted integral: 0.05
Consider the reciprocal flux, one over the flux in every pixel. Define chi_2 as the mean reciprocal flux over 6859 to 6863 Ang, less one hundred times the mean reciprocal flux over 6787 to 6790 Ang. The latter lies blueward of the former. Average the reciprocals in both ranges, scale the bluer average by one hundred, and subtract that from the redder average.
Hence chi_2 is -111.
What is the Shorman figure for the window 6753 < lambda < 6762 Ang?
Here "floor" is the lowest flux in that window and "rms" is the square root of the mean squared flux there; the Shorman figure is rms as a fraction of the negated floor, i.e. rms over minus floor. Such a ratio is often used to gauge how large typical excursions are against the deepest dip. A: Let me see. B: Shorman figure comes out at -1.06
